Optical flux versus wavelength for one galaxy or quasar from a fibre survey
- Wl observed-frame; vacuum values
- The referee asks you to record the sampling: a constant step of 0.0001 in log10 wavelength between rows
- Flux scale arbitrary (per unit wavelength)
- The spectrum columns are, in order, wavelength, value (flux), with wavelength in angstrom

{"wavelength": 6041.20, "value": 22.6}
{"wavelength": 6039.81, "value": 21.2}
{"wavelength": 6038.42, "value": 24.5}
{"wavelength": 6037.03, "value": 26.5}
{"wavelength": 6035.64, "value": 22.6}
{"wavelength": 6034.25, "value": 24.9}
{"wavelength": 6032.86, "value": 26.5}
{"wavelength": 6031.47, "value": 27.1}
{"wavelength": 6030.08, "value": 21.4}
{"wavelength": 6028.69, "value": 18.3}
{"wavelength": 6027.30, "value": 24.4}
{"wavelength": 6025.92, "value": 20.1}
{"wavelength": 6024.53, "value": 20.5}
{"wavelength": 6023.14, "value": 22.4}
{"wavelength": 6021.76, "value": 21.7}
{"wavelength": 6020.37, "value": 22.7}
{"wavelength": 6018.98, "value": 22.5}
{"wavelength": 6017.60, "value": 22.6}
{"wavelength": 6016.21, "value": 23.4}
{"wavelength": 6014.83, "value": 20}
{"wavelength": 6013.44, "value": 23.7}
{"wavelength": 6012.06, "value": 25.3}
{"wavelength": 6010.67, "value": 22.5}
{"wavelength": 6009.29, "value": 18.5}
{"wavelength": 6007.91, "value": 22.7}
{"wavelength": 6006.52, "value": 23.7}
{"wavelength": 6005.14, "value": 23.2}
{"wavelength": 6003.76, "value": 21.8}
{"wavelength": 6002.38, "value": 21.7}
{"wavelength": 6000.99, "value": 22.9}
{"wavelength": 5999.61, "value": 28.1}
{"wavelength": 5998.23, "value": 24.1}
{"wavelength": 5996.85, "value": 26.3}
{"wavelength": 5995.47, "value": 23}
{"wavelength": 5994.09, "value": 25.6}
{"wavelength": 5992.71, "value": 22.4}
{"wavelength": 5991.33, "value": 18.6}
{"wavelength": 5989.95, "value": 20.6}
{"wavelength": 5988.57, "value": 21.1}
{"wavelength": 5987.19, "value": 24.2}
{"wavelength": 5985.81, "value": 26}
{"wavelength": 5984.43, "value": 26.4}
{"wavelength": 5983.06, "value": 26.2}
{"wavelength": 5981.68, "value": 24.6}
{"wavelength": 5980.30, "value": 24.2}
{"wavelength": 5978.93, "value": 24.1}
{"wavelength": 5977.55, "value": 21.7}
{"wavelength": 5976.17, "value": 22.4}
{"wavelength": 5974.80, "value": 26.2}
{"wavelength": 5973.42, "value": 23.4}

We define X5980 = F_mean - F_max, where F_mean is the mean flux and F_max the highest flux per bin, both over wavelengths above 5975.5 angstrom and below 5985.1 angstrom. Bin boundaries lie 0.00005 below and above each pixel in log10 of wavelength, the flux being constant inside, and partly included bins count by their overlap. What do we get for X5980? -2.17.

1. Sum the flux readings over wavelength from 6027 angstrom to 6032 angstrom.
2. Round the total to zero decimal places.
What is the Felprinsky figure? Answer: 91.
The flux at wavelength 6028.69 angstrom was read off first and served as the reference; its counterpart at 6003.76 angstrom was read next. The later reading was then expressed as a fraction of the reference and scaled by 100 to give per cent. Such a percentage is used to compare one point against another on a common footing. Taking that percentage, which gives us 119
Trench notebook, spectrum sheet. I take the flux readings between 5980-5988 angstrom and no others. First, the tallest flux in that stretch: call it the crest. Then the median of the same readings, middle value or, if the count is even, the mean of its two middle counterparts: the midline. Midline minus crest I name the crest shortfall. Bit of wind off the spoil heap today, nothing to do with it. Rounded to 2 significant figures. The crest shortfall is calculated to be -1.1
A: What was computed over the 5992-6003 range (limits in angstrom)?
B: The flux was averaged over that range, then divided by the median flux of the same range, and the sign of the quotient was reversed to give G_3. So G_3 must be -1.03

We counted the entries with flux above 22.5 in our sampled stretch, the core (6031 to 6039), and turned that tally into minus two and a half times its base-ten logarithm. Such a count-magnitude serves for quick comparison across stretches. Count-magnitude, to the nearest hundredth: -1.95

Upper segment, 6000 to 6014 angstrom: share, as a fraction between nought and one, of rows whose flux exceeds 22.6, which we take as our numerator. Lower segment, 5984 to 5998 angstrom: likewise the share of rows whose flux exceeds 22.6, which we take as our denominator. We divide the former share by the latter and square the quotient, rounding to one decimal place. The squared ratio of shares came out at 1.0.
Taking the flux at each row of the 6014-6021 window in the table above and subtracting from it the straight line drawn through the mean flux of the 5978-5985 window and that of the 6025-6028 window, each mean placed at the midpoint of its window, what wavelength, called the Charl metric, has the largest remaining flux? 6016.21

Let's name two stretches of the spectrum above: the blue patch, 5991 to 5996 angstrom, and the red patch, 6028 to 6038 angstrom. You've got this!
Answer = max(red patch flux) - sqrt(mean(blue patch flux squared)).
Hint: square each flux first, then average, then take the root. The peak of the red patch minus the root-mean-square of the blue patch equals 4.6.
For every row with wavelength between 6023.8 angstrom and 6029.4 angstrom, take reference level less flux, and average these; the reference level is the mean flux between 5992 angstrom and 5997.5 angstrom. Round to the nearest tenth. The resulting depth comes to 3.5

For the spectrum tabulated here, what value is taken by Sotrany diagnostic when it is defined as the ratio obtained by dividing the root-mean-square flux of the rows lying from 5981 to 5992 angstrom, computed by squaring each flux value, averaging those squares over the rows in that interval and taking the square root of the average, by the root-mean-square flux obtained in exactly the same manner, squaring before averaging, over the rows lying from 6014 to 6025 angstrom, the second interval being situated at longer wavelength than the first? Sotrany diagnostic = 1.07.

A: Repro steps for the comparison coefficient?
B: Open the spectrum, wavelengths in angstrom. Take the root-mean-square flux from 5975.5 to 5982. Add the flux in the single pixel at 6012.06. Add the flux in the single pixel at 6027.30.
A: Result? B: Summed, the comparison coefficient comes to 73.1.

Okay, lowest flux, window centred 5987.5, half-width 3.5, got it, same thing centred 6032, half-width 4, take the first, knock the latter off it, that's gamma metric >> 2.3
